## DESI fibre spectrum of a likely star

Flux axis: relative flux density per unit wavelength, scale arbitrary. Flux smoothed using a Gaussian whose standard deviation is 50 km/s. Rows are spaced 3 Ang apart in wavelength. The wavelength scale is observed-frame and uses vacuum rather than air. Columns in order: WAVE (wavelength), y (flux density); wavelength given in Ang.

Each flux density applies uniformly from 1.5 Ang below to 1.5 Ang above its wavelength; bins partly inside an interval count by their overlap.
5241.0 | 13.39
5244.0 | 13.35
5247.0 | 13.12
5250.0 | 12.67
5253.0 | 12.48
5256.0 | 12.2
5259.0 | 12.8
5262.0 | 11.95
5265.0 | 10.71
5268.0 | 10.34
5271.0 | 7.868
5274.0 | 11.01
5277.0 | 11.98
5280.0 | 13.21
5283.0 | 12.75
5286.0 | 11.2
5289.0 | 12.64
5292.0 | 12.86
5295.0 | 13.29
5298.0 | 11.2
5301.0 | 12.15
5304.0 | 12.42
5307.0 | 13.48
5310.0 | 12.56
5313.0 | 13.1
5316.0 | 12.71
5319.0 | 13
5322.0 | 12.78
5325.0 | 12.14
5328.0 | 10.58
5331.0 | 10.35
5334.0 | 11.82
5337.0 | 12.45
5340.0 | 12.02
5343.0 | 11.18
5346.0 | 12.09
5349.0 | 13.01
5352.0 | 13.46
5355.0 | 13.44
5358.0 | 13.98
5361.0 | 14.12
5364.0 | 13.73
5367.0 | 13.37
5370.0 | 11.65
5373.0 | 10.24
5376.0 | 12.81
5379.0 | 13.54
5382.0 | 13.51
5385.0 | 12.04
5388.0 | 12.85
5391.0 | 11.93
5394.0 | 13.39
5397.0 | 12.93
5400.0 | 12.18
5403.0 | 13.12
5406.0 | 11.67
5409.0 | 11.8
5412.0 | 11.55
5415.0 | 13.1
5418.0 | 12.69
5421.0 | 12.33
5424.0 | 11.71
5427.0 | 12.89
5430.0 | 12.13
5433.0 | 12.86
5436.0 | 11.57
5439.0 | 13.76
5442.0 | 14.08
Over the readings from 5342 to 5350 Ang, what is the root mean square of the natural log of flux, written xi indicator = 2.49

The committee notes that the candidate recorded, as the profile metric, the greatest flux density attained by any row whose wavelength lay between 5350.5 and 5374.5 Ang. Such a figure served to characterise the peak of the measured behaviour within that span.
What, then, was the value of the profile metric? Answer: 14.12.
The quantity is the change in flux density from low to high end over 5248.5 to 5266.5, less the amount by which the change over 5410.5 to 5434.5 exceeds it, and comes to -5.23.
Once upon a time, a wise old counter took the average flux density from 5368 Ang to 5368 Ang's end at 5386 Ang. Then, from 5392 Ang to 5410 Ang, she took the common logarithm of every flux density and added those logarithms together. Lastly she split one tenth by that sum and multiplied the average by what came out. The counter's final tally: 0.187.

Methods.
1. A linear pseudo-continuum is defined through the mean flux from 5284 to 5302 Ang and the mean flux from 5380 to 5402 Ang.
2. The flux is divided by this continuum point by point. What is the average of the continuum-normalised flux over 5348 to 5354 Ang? 1.06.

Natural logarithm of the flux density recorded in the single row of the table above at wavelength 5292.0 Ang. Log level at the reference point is 2.55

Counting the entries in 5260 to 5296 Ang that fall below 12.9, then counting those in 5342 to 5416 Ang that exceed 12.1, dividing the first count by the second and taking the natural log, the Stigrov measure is -0.47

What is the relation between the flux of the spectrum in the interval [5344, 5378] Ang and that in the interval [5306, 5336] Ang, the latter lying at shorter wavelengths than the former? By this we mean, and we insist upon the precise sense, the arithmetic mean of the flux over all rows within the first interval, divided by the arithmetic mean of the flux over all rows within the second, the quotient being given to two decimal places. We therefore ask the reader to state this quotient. 1.05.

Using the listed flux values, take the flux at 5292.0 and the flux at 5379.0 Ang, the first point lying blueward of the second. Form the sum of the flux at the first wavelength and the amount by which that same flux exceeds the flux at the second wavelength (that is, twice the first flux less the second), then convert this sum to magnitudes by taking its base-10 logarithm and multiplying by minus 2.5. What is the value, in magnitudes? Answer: -2.71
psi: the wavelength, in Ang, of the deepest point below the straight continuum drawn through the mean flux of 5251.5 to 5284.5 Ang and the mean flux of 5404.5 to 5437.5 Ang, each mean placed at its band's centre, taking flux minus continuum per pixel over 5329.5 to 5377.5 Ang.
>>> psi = 5373.0 Ang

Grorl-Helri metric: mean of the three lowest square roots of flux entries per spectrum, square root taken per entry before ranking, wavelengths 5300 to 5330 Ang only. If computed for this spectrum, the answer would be 3.41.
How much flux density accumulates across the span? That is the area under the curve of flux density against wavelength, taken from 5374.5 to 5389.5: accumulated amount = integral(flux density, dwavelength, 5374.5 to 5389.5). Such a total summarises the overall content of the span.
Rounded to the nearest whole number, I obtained 194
